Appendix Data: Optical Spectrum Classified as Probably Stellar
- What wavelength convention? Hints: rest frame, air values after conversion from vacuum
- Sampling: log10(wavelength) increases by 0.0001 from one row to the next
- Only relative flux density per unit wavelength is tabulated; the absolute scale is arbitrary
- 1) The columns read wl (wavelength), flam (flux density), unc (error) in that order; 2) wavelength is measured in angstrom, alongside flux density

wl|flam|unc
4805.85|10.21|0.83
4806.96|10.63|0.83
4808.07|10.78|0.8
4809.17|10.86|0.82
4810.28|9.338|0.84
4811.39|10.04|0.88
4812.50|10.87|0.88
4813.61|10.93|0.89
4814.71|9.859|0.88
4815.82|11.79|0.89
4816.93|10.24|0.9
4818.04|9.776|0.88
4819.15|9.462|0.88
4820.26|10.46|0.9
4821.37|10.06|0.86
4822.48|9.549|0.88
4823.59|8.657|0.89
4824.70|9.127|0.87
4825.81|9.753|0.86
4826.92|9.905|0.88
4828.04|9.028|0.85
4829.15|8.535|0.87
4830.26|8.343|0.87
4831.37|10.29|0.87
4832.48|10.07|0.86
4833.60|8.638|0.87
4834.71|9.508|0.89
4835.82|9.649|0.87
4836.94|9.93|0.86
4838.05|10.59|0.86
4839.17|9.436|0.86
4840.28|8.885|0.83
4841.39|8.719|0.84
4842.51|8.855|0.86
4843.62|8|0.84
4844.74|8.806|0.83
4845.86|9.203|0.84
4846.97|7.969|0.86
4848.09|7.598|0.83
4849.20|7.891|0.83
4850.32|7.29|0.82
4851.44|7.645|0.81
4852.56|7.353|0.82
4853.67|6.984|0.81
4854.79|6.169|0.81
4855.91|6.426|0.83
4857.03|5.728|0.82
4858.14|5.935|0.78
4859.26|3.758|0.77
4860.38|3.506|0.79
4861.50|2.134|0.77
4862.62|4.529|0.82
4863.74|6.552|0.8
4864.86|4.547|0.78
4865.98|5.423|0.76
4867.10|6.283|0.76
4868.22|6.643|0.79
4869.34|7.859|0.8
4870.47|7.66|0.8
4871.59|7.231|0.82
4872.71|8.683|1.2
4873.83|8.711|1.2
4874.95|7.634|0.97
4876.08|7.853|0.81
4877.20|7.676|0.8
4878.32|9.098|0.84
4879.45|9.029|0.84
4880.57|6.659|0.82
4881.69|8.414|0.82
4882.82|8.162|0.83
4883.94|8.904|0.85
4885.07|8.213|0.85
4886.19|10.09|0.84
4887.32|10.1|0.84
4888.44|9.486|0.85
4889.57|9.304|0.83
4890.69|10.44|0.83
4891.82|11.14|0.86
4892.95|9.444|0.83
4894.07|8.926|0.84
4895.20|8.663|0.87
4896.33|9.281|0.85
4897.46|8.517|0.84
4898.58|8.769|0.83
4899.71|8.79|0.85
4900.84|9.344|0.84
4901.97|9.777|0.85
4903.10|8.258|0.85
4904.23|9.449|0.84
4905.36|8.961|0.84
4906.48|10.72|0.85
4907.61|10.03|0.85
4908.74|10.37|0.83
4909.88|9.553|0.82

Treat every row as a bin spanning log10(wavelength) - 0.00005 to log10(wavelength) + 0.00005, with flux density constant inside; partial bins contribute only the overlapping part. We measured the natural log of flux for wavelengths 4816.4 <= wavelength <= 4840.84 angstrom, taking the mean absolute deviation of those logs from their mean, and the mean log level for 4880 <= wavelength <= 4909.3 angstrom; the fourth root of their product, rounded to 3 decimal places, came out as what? 0.593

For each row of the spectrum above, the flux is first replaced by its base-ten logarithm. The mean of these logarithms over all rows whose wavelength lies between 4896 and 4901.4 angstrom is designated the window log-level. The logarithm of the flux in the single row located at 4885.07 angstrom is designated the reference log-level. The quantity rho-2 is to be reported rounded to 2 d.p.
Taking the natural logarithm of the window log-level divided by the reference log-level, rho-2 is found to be 0.04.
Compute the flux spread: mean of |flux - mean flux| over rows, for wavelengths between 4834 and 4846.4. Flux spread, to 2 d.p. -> 0.53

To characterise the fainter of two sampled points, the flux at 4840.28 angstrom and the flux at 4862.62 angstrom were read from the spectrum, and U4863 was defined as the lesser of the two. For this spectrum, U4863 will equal 4.5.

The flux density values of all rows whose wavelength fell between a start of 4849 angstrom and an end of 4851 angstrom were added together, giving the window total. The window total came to 15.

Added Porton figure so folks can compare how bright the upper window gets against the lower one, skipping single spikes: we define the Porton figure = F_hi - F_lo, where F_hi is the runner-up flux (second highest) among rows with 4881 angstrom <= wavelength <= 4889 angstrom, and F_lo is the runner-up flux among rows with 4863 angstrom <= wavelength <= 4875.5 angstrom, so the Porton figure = 1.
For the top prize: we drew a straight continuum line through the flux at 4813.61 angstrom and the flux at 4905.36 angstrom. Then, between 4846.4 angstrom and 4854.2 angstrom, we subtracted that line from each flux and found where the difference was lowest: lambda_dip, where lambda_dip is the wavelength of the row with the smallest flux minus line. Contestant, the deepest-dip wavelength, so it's 4853.67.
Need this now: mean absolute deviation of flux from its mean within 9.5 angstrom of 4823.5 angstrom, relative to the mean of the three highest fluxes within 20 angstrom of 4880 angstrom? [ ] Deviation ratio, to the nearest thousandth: 0.058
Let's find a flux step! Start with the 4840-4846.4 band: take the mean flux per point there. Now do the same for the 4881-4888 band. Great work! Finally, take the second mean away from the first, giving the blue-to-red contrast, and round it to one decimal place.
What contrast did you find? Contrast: -0.2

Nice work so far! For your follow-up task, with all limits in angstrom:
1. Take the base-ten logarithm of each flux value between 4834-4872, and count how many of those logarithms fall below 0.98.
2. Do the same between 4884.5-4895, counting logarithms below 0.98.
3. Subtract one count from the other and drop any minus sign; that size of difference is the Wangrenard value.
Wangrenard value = 26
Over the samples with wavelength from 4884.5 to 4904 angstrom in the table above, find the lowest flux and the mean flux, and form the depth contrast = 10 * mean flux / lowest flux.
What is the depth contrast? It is 11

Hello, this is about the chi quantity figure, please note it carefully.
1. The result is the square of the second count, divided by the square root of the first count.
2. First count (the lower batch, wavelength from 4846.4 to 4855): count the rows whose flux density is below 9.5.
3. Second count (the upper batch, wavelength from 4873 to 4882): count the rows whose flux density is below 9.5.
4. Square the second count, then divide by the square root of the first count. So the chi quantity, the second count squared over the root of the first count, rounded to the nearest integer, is 23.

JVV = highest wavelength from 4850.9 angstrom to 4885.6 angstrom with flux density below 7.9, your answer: 4880.57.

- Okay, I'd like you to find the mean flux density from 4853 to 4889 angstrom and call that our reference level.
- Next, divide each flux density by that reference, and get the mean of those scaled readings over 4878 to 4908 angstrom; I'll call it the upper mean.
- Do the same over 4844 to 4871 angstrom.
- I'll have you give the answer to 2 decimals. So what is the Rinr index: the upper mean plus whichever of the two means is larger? 2.60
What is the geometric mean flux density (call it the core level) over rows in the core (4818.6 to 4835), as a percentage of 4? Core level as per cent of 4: 235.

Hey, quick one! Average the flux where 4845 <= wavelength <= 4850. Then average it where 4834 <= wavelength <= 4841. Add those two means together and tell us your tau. 17.8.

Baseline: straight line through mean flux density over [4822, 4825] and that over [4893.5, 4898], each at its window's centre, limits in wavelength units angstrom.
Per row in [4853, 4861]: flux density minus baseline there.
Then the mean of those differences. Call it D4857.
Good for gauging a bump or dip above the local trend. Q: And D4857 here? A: -3.5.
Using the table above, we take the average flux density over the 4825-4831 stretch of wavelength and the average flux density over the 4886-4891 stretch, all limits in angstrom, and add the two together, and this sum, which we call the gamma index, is 19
